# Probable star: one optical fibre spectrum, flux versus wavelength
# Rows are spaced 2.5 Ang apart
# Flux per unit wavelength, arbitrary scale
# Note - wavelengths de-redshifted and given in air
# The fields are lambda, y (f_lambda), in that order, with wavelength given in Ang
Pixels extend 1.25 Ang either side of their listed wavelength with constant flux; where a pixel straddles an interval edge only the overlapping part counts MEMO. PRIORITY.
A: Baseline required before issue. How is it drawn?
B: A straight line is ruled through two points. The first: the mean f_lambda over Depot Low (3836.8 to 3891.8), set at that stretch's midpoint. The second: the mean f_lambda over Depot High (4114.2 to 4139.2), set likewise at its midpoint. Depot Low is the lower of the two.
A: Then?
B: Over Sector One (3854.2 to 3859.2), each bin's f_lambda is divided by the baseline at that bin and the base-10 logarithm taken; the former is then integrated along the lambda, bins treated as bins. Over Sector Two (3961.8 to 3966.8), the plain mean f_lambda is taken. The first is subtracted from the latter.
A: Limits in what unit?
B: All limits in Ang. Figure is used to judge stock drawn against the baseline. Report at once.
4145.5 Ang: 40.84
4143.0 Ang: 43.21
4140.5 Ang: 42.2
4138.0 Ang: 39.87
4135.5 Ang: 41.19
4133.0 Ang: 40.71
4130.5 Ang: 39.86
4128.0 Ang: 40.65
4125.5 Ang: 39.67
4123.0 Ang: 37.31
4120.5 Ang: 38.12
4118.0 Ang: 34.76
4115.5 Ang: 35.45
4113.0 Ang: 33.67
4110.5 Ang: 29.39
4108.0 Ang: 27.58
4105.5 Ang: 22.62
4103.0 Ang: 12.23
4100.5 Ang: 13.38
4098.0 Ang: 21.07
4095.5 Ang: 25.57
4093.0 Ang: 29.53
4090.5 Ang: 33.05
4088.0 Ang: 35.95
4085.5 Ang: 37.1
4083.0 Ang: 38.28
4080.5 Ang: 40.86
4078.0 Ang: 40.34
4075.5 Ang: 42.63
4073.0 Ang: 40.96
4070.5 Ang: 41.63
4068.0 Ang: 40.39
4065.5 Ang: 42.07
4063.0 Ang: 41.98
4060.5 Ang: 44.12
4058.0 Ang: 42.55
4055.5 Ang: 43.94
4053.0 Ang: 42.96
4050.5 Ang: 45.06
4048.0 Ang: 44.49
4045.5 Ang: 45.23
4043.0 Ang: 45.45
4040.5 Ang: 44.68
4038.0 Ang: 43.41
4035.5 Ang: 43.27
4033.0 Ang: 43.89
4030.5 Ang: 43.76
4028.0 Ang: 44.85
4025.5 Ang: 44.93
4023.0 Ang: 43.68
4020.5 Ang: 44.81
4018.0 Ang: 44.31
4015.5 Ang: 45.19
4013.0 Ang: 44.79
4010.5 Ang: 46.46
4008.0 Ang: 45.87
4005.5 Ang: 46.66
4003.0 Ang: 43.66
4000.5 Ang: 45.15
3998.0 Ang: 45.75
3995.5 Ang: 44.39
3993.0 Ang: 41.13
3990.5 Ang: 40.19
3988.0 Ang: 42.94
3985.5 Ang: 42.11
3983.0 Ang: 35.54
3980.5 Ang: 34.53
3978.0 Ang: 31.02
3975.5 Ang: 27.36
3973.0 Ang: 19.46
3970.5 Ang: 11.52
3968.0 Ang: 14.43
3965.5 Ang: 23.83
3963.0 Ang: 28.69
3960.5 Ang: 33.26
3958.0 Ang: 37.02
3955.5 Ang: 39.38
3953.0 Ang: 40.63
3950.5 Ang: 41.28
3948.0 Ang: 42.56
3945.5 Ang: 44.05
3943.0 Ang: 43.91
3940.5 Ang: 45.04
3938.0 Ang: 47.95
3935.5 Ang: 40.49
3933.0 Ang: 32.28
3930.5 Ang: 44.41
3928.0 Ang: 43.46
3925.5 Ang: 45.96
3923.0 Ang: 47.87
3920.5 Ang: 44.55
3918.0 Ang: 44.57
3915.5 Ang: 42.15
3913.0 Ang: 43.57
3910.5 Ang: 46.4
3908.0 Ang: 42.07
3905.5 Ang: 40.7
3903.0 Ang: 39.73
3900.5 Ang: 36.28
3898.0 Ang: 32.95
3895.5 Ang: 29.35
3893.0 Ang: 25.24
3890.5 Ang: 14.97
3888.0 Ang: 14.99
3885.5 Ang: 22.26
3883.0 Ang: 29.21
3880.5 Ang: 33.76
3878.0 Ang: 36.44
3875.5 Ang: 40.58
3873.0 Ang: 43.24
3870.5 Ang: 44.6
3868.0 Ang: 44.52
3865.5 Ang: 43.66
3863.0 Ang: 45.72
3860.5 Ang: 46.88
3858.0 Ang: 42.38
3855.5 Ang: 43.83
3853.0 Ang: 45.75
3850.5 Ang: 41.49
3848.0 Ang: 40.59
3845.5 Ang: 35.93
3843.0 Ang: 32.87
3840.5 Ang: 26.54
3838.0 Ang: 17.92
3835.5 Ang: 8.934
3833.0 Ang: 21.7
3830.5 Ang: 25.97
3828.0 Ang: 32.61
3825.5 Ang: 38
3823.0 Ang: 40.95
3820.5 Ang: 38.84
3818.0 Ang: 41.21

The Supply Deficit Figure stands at 26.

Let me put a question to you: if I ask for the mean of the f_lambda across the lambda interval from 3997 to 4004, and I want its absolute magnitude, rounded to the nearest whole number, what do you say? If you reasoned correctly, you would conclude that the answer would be 45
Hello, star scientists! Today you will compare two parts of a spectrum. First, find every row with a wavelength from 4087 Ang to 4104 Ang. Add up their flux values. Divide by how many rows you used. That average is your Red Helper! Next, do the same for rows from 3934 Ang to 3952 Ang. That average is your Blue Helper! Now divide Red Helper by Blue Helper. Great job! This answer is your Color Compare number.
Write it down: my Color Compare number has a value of 0.56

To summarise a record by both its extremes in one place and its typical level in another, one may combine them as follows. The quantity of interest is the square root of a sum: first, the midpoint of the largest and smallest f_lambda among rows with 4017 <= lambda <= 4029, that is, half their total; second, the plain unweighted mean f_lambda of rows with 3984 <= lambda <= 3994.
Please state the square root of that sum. 9.3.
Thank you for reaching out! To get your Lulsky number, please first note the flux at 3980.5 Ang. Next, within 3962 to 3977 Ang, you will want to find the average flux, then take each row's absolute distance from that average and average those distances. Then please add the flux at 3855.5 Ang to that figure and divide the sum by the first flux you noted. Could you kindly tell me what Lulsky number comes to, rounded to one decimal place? 1.4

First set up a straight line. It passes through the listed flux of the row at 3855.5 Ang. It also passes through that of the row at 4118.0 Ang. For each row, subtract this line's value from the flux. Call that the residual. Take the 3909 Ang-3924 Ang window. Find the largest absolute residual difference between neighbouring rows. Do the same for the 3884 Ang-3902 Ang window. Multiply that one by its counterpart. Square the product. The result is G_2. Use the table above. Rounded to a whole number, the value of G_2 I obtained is 1245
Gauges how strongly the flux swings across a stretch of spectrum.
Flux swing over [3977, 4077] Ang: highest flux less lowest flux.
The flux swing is 16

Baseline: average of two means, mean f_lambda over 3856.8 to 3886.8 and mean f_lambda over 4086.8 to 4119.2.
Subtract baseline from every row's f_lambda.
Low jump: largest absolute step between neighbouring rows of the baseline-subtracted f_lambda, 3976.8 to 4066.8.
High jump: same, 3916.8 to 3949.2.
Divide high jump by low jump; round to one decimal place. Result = 1.8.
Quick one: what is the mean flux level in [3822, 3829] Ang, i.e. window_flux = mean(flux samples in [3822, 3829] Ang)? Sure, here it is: 37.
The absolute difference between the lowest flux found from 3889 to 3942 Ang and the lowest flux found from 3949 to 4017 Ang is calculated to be 3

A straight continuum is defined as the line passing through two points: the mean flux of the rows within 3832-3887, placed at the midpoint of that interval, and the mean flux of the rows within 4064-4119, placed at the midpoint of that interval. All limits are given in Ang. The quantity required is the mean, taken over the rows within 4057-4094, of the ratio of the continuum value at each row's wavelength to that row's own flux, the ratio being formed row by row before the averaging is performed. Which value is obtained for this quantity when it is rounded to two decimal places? 0.84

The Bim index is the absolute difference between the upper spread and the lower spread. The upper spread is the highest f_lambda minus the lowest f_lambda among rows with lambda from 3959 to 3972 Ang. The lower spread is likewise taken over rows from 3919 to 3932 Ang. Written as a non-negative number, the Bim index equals 17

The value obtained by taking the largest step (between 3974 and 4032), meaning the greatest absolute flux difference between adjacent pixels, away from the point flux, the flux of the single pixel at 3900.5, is 30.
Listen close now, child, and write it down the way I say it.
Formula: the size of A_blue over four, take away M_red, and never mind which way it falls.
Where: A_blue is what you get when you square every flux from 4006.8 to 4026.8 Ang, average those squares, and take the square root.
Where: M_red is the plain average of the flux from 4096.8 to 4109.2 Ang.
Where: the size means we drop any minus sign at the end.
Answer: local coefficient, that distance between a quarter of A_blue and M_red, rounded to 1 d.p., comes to 8.1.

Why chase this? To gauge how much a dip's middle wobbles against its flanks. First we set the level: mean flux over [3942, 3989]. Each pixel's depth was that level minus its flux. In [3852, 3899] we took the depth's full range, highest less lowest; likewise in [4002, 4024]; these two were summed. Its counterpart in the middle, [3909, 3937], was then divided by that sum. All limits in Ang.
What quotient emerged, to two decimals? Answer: 0.45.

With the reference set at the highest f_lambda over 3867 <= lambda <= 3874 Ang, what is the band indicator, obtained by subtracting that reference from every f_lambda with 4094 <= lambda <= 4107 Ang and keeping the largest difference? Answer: -19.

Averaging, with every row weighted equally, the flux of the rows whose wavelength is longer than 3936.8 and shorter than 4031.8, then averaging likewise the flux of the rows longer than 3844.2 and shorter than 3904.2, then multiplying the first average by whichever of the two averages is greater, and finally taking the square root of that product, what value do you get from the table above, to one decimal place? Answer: 39.0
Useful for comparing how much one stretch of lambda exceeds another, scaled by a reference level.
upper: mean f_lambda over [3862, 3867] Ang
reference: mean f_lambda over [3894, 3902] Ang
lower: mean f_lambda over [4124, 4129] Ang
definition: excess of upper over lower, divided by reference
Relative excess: 0.1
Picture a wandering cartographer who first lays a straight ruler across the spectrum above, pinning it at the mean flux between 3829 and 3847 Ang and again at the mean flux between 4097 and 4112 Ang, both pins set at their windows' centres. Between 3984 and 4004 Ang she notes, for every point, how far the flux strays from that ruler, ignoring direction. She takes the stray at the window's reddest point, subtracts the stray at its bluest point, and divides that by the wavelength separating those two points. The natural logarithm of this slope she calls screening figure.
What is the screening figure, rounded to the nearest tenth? -2.3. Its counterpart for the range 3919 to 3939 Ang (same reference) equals -1.6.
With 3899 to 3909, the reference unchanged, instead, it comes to -0.2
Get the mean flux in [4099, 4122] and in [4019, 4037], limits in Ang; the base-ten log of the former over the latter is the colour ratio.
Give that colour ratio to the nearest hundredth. -0.21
